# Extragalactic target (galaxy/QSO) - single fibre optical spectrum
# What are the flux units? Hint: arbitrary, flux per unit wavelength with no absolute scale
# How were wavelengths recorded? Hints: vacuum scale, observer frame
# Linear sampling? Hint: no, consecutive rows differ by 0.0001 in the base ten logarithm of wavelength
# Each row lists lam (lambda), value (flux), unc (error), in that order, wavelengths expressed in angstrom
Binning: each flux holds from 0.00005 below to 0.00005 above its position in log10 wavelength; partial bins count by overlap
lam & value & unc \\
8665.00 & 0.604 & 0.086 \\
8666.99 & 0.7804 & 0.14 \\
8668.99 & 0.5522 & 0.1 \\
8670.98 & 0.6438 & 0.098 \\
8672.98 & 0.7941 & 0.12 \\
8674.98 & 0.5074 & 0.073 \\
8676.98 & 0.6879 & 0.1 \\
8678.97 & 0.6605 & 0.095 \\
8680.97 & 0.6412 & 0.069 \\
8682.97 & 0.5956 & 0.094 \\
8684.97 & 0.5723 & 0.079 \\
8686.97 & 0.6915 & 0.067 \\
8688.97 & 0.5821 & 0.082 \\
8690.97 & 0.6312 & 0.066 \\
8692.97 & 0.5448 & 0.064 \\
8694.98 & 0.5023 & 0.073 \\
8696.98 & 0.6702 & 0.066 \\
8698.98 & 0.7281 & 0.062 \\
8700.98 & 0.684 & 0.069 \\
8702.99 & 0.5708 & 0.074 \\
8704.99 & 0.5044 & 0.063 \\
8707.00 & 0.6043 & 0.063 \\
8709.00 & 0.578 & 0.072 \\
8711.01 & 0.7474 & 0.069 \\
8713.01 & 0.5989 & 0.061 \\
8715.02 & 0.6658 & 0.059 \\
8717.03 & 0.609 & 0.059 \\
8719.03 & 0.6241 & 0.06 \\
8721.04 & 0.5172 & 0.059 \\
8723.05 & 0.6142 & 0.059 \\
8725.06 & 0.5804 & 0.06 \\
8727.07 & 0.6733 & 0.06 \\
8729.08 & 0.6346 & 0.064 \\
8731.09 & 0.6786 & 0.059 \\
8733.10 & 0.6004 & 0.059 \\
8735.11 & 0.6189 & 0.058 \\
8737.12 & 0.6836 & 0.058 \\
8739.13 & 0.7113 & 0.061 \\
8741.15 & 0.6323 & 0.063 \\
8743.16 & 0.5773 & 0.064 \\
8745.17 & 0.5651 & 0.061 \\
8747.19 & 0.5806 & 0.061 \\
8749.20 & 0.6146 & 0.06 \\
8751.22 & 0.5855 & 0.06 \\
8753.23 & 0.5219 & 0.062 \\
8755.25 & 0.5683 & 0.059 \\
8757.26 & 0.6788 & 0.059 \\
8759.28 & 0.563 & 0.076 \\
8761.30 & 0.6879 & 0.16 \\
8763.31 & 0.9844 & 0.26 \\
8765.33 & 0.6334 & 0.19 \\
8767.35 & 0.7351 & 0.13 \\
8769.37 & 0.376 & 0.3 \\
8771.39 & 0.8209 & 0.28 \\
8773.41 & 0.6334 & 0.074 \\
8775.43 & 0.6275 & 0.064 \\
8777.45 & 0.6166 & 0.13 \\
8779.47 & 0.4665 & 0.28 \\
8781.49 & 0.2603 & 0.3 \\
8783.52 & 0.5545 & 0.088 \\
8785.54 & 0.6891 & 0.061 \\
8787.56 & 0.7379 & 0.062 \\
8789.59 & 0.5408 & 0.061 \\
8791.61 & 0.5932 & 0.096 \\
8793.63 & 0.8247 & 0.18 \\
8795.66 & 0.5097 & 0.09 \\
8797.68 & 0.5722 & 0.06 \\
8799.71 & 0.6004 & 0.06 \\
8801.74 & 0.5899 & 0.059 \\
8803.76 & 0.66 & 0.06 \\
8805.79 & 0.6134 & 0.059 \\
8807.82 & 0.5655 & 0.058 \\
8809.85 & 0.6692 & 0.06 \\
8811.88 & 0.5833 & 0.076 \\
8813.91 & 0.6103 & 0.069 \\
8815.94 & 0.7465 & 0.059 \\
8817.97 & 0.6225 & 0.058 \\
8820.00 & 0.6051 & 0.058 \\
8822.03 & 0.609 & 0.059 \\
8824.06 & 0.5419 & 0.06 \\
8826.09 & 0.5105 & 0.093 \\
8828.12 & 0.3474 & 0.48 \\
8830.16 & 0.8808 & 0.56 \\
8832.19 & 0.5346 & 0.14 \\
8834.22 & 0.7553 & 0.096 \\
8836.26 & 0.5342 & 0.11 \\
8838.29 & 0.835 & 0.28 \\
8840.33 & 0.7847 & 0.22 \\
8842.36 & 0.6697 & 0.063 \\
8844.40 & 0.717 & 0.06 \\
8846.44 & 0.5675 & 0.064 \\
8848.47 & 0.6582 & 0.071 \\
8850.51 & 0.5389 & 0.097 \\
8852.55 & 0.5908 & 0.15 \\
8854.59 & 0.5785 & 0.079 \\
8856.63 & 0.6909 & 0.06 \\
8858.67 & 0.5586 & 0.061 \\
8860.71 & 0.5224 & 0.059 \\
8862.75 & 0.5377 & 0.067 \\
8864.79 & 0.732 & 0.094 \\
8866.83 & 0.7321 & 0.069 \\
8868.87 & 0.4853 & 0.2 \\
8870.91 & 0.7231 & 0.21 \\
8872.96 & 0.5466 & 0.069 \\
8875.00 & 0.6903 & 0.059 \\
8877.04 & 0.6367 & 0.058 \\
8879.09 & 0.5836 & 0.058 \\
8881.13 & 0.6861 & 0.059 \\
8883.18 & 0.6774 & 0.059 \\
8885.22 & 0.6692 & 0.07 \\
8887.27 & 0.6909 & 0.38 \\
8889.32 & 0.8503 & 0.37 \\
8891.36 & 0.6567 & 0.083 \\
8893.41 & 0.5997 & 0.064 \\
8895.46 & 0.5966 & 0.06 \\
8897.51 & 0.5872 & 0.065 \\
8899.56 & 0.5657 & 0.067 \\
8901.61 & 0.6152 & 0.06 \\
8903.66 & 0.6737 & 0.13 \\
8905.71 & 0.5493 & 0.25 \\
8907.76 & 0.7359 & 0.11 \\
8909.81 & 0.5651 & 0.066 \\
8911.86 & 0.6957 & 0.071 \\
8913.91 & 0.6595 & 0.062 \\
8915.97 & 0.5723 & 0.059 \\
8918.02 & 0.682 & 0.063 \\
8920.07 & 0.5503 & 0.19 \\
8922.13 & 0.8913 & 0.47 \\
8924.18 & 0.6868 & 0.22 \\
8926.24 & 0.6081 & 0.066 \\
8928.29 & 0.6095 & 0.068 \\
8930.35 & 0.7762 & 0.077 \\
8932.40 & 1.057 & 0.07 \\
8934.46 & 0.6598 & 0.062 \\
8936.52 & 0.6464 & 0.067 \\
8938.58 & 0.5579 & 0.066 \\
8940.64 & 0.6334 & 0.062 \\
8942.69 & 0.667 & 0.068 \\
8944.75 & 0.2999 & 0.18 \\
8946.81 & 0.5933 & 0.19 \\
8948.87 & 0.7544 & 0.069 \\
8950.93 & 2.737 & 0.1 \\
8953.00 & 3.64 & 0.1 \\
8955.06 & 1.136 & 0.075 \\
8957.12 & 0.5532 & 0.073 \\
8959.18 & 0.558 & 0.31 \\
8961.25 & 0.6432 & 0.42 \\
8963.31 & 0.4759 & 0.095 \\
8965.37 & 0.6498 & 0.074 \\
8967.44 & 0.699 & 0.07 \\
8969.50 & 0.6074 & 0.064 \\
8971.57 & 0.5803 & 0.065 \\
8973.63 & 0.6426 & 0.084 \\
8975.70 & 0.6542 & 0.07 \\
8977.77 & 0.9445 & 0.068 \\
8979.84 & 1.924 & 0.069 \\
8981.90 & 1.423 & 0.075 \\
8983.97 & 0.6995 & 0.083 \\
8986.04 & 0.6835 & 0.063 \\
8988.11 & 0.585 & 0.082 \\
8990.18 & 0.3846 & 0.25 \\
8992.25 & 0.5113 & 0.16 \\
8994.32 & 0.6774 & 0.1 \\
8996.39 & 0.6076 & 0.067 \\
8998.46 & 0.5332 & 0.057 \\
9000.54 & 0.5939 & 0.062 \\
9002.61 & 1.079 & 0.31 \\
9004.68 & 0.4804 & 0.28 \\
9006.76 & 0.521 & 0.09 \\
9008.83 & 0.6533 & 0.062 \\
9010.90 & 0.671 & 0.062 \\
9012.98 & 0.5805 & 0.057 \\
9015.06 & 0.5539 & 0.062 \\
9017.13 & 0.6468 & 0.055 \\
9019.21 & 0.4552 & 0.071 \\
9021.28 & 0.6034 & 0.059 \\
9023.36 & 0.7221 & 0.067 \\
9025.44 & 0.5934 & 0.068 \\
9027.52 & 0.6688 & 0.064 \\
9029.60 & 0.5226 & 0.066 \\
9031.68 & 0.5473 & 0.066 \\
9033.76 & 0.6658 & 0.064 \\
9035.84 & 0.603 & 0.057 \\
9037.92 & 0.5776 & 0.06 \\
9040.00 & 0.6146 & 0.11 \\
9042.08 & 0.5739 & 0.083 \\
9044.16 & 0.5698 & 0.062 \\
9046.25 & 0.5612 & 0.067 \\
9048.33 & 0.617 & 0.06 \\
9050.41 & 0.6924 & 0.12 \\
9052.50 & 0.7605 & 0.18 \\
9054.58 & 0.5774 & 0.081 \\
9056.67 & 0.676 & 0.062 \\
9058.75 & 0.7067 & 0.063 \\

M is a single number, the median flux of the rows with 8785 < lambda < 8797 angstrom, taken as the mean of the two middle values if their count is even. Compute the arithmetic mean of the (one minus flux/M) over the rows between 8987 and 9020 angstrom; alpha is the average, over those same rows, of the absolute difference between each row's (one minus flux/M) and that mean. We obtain 0.15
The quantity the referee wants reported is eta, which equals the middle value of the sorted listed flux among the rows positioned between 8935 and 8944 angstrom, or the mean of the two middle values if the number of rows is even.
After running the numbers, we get 0.640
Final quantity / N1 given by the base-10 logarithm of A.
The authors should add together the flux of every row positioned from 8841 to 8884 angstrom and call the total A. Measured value 1.12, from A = 13.12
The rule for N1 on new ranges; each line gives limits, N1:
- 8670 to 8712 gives 1.12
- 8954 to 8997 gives 1.19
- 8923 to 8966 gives 1.28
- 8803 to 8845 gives 1.13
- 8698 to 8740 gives 1.12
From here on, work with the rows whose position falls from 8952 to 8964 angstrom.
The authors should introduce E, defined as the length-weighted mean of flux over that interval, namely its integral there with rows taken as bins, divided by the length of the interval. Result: 1.18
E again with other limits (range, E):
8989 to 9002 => 0.57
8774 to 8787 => 0.55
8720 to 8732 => 0.62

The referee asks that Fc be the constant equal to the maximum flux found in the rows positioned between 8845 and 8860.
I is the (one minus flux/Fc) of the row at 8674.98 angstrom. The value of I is 0.3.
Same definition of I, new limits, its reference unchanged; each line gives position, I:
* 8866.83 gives -0.1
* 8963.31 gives 0.3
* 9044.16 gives 0.2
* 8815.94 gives -0.1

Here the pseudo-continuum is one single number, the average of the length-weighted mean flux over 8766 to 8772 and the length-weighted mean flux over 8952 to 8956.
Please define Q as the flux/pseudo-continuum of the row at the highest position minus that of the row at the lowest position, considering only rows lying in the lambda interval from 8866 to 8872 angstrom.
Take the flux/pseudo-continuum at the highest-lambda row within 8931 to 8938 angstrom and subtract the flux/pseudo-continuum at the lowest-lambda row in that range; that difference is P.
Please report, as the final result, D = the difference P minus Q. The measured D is -0.26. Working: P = -0.27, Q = -0.006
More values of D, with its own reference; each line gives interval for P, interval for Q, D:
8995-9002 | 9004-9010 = -0.12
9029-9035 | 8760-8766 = 0.13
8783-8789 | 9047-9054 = 0.03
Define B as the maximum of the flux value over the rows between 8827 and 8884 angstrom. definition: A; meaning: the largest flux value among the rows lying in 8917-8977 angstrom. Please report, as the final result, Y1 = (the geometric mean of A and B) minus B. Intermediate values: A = 3.64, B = 0.8808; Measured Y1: 0.9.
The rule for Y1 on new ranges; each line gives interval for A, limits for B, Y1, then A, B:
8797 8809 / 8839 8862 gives -0.1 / 0.66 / 0.7847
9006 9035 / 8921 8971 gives -2.0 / 0.7221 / 3.64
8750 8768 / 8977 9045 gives -0.5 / 0.9844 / 1.924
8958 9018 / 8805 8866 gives 0.4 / 1.924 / 0.8808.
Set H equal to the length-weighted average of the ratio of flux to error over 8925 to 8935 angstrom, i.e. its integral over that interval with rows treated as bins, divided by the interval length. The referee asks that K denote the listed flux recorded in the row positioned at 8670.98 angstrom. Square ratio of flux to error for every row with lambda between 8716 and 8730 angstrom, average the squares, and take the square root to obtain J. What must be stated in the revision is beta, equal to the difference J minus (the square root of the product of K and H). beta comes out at 7.5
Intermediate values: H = 10.6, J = 10.1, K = 0.6438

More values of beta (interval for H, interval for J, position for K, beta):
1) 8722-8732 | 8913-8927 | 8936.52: 5.2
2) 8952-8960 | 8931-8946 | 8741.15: 6.9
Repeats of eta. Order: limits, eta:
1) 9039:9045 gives 0.574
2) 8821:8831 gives 0.542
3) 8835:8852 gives 0.664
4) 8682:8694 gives 0.589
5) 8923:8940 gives 0.653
